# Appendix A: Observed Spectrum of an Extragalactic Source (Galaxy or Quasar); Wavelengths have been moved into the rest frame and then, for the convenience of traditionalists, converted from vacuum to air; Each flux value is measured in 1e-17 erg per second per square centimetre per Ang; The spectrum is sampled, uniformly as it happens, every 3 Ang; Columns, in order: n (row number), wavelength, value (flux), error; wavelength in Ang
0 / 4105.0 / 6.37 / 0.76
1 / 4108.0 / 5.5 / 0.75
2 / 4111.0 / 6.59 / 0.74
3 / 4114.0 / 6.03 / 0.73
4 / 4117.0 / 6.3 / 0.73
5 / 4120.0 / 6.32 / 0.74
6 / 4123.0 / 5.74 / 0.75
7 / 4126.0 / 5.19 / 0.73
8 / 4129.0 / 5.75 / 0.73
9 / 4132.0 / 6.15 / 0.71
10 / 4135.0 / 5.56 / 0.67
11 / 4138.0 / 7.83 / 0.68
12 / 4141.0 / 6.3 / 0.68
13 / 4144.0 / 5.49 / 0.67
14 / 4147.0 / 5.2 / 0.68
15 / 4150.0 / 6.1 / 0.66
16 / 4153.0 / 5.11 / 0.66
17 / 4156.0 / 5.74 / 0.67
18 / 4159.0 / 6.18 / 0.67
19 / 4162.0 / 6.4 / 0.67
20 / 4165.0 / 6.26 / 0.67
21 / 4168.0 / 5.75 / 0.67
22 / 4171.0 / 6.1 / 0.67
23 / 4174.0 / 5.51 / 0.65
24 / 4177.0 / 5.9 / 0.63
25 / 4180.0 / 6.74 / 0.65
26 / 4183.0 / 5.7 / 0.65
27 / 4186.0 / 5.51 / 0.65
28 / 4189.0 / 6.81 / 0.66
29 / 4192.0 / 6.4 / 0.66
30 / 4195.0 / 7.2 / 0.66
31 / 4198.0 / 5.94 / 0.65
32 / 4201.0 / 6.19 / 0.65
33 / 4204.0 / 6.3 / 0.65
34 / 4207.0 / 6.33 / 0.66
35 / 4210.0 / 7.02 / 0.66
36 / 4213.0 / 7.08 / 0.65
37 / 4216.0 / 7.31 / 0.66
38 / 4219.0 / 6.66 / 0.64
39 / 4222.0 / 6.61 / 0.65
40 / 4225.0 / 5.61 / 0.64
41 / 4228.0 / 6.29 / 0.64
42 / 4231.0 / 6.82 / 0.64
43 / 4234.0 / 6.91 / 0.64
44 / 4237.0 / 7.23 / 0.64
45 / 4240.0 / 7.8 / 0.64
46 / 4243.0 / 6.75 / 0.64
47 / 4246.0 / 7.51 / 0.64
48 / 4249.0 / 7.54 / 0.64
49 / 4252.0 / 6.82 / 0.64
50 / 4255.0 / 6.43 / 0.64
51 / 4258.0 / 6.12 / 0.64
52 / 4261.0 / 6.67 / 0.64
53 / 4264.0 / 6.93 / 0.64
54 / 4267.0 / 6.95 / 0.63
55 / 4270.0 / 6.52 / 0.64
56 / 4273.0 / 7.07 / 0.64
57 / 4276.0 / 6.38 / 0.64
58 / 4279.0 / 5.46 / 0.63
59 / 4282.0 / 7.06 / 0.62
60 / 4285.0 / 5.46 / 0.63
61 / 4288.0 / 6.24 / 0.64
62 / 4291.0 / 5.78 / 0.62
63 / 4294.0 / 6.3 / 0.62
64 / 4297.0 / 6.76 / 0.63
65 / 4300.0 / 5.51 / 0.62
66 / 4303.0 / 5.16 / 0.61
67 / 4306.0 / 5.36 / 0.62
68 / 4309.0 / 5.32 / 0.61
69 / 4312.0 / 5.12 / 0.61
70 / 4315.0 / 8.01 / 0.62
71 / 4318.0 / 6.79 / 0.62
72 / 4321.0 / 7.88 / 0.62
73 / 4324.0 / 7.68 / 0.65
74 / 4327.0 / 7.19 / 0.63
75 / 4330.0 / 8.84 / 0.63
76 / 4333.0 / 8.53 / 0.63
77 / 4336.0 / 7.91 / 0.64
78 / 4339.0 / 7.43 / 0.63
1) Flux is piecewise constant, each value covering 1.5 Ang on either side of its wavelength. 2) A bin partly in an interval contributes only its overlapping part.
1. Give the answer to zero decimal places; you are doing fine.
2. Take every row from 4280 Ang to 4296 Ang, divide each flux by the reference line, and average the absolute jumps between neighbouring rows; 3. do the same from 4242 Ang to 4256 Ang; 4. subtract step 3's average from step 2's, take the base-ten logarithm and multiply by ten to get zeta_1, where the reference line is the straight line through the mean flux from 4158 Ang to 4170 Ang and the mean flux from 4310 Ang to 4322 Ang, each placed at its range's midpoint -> -13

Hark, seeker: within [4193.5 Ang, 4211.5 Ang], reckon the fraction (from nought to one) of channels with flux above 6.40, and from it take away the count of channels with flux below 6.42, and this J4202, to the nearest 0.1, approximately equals -3.7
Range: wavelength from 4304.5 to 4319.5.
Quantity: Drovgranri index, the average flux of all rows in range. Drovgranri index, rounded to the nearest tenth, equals 6.1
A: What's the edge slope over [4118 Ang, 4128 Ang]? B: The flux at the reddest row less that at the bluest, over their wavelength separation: -0.19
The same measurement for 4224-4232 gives 0.20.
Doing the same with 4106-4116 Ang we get 0.09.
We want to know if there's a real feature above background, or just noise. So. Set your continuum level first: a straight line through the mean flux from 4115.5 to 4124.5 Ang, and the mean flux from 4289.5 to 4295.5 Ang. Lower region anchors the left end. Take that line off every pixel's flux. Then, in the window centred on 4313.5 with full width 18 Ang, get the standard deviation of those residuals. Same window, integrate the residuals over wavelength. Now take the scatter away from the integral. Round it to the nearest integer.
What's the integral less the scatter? 6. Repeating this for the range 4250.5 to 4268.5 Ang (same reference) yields 10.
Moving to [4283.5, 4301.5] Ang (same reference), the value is -1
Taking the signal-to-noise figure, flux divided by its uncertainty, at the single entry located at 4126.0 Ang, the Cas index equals 7.1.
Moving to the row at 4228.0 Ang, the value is 9.8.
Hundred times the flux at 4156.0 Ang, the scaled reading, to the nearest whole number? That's 574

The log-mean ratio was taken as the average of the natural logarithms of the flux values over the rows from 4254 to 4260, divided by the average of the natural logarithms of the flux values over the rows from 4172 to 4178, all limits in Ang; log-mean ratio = 1.05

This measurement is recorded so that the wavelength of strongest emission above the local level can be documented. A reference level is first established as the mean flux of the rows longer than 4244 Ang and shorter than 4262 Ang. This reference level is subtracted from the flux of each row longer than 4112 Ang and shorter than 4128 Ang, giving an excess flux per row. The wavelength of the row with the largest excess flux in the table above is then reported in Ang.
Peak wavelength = 4120.0 Ang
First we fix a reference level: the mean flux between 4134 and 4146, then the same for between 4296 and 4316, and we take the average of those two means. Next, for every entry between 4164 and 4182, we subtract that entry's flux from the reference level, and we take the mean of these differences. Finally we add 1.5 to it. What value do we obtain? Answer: 1.5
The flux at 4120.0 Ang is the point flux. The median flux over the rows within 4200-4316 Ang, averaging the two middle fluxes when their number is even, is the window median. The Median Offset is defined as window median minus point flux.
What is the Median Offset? 0.29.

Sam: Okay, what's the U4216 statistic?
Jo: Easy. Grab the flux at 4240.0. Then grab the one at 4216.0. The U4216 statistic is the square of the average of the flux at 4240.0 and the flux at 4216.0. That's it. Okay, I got 57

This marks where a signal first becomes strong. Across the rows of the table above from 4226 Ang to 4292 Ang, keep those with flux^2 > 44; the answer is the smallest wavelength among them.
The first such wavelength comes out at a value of 4231.0 Ang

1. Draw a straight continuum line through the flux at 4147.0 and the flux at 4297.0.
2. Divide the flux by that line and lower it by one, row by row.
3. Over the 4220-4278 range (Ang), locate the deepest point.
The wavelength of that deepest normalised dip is 4225.0 Ang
